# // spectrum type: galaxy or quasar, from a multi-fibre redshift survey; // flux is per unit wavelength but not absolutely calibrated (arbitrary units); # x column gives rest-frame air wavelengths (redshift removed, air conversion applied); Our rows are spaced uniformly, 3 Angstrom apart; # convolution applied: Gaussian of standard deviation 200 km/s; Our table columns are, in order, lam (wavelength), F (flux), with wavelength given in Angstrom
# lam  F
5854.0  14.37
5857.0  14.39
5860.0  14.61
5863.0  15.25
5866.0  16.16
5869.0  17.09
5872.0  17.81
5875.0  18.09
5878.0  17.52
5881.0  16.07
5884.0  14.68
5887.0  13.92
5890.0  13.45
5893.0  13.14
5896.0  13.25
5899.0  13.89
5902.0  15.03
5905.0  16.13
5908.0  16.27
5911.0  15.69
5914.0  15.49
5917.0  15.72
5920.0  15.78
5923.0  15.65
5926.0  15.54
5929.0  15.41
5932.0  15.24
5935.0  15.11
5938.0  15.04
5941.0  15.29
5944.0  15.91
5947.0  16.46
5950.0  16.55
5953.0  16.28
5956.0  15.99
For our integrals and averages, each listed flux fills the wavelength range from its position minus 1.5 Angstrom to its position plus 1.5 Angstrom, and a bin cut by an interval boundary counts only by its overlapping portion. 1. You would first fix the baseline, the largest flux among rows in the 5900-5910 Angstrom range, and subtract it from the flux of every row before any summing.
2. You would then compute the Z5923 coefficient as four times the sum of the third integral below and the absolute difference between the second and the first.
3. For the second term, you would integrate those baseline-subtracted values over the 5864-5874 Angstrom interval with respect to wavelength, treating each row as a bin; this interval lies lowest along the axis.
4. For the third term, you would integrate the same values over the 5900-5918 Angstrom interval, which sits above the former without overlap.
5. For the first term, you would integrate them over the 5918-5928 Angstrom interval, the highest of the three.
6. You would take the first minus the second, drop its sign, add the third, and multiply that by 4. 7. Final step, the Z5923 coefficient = 10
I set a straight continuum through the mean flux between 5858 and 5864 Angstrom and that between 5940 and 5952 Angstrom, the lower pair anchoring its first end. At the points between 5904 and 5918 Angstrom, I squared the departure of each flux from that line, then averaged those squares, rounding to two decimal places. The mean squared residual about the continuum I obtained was 0.19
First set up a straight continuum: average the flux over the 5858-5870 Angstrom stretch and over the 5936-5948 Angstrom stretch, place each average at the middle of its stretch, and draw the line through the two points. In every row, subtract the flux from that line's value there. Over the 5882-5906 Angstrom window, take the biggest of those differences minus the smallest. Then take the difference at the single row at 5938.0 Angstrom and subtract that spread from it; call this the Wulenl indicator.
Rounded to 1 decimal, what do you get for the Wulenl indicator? -2.4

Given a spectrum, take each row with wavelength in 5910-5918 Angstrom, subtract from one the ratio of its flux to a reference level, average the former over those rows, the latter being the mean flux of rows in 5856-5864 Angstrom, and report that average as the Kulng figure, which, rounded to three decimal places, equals -0.060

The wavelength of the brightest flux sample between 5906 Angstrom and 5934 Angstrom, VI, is 5908.0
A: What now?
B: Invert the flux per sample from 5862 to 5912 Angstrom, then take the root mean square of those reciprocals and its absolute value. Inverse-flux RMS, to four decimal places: 0.0655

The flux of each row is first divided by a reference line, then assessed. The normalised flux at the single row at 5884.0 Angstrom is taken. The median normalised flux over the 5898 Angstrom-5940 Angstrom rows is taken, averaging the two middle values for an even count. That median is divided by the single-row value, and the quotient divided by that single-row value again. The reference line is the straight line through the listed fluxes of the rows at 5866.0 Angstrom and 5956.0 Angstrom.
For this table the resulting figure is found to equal 1.17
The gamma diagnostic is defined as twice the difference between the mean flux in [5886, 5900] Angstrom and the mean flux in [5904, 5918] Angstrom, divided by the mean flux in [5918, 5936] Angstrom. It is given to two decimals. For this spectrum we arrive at -0.30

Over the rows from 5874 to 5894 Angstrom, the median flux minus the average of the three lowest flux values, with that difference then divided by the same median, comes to 0.080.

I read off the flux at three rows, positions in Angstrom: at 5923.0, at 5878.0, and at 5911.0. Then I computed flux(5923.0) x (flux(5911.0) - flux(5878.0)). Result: -29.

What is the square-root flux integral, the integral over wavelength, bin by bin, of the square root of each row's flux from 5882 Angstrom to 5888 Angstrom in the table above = 23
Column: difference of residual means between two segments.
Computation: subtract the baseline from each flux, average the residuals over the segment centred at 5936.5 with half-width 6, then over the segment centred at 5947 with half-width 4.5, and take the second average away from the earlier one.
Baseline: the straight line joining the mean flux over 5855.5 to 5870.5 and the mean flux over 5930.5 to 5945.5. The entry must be -1.2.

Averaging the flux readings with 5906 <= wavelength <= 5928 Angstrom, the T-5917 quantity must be 15.7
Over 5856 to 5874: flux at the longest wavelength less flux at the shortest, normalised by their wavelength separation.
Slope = 0.23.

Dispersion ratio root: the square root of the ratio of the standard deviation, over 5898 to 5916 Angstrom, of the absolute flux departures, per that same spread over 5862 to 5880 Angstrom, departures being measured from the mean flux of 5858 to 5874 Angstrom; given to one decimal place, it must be 1.1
